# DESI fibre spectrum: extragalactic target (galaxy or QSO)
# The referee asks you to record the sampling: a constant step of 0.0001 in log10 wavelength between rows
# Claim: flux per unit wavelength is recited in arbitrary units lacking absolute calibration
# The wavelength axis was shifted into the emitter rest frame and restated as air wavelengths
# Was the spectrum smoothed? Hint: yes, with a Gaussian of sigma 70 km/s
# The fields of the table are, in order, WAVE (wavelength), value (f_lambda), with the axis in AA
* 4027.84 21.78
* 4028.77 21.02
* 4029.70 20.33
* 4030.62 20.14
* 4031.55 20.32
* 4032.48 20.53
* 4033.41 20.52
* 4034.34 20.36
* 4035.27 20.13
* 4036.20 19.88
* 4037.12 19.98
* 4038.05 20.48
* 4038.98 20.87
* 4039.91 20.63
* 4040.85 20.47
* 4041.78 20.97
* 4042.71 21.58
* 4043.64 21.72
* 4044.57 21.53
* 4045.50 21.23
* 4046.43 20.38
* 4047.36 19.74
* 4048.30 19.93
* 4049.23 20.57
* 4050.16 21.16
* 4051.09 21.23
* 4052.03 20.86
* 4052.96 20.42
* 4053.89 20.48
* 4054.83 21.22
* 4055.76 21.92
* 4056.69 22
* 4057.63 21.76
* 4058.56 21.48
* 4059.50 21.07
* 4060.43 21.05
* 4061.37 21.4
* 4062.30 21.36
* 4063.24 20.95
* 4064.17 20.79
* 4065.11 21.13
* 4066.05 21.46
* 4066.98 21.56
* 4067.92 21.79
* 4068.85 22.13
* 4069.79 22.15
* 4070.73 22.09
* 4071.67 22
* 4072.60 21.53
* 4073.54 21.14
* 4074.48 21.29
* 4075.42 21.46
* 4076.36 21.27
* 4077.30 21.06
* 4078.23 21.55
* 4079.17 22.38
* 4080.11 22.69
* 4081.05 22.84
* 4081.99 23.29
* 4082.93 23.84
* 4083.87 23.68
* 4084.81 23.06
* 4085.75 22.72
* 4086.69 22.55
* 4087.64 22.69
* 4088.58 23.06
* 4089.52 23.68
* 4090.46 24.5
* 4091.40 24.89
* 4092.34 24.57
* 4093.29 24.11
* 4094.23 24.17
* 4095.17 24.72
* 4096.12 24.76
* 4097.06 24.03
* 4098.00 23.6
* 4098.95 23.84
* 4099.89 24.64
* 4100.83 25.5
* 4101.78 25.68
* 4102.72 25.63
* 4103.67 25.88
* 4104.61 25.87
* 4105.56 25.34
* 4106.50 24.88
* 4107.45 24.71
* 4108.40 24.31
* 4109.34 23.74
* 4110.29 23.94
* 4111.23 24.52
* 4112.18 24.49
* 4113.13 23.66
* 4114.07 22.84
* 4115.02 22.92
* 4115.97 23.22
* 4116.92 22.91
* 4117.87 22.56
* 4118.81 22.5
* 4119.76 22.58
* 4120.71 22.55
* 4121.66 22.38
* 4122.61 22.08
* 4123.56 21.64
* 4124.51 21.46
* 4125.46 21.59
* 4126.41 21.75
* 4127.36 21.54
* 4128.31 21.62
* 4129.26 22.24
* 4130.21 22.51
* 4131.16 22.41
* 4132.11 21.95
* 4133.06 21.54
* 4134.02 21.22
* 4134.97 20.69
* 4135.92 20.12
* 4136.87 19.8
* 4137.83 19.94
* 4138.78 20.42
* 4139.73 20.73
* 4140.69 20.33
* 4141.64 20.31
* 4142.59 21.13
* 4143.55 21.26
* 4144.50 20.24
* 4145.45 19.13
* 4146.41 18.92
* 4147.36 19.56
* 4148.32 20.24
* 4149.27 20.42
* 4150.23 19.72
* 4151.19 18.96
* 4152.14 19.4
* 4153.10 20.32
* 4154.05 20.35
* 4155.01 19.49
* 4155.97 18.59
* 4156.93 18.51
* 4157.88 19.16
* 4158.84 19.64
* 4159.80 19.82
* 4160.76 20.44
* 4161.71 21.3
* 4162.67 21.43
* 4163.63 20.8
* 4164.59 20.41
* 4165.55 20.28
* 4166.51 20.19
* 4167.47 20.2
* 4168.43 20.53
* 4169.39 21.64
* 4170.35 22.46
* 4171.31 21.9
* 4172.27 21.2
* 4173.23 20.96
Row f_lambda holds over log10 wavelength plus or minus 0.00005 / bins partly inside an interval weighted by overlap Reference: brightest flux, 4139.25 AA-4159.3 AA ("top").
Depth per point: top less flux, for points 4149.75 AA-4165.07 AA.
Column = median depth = 1.5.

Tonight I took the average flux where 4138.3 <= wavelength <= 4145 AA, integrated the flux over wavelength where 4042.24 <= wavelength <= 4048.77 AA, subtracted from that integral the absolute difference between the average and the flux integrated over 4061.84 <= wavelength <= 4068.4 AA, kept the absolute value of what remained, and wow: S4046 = 17.2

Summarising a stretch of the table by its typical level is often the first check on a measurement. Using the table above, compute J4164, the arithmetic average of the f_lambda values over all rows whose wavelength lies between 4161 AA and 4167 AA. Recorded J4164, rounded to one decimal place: 20.7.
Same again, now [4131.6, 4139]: 20.7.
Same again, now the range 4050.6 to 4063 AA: 21.2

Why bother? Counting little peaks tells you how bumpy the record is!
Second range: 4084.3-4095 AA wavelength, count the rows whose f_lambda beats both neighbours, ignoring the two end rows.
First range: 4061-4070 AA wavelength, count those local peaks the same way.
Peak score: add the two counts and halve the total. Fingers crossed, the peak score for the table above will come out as 0.50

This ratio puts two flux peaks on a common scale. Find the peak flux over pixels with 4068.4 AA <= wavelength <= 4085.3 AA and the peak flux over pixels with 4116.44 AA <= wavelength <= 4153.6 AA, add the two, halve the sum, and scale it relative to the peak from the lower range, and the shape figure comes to 0.98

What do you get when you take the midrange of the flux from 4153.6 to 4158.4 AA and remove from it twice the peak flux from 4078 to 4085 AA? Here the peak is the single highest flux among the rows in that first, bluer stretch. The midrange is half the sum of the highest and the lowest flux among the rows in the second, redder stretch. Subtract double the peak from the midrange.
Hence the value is -28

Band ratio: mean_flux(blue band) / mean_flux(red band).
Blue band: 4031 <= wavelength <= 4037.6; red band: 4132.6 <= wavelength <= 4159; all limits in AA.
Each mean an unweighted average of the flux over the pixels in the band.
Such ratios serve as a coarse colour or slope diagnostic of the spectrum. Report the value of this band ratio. 1.01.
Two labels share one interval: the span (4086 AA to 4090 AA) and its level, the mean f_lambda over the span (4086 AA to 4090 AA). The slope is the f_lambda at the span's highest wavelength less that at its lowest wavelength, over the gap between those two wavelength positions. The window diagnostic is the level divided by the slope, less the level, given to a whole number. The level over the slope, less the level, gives 35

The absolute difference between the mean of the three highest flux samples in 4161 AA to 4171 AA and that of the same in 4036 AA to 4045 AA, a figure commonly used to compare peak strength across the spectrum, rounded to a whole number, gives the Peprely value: 0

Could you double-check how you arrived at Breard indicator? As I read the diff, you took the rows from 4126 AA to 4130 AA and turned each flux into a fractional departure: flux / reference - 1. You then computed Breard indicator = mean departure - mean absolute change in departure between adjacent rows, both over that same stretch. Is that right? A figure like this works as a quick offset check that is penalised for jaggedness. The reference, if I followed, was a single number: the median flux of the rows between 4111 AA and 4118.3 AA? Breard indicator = -0.07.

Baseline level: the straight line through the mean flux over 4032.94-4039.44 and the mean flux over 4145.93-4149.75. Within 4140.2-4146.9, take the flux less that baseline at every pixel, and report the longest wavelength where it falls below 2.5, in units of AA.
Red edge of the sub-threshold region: 4146.41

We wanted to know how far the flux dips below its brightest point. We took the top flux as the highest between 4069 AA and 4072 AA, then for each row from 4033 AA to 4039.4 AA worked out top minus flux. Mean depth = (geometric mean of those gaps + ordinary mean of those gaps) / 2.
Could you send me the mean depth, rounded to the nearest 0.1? 1.8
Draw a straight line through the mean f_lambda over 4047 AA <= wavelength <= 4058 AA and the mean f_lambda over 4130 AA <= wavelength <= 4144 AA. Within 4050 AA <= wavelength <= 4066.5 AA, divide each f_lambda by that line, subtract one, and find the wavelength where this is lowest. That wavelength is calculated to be 4052.96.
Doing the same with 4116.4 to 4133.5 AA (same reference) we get 4124.51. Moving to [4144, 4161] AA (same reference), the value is 4156.93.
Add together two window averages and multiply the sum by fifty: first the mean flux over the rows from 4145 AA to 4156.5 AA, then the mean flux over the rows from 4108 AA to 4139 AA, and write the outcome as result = 2091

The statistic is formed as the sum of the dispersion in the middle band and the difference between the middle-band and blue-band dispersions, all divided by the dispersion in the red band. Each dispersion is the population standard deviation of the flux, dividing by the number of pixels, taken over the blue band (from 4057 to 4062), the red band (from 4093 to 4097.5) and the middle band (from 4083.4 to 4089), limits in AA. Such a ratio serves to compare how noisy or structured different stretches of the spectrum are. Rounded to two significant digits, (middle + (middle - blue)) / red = 1.5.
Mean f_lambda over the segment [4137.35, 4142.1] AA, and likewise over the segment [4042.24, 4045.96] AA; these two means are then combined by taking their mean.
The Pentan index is 20.9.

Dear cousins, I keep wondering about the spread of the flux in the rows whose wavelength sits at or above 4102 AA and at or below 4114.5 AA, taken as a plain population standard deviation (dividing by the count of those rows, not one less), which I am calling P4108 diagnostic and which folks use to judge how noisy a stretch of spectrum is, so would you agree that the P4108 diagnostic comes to 0.89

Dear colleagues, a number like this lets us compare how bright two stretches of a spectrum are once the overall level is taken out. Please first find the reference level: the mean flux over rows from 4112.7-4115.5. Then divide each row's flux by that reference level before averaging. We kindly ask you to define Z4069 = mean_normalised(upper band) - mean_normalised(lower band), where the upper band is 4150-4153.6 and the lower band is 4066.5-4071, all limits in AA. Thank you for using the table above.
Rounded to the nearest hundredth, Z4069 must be -0.10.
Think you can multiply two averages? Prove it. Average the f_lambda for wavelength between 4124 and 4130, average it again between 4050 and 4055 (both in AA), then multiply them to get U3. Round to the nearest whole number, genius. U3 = 453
